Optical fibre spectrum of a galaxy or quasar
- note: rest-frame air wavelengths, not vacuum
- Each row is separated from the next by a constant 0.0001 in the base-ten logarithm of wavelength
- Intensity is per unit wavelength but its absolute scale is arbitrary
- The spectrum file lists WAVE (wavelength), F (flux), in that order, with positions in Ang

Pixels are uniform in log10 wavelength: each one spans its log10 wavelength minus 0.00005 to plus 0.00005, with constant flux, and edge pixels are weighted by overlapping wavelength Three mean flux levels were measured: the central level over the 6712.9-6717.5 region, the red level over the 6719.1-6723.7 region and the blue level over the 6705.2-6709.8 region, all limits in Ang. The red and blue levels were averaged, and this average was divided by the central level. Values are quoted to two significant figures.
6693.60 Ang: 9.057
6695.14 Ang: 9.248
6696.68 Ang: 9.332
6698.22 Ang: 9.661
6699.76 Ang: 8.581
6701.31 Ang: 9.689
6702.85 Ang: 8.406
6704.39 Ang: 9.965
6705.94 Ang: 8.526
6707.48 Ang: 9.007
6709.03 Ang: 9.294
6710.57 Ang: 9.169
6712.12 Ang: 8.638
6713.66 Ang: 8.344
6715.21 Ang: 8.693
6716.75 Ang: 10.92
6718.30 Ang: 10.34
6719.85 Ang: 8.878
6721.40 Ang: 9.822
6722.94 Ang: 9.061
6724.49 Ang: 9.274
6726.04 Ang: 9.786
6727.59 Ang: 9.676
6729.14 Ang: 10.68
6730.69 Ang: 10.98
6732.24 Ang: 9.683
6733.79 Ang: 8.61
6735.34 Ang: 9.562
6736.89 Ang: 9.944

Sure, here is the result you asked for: 0.98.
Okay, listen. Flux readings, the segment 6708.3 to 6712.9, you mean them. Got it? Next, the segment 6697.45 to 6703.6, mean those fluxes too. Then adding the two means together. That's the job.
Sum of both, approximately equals 18.1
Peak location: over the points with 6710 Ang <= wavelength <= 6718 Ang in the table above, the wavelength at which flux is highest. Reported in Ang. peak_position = 6716.75 Ang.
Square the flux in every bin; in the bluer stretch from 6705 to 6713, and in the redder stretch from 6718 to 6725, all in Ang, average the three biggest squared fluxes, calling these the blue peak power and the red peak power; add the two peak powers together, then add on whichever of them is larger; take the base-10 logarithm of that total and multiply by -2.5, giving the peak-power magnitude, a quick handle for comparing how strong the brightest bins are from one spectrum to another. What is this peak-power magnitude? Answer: -6.11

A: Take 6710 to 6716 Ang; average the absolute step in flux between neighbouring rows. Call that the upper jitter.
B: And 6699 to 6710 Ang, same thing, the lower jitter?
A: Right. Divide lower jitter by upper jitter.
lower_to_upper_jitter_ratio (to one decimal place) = 2.6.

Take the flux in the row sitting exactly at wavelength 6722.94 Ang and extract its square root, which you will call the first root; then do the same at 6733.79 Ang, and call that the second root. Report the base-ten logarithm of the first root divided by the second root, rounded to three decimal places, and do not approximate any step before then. 0.011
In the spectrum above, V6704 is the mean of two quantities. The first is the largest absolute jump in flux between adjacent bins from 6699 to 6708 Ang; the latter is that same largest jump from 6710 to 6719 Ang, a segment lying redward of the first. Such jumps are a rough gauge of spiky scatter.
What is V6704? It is 1.89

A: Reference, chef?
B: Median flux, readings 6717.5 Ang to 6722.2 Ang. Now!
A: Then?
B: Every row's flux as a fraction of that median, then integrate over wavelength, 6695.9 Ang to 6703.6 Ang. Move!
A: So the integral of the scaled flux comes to 7.2 Ang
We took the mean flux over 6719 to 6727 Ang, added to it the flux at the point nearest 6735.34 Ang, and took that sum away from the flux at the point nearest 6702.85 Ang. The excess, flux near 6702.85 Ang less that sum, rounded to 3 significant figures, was -10.5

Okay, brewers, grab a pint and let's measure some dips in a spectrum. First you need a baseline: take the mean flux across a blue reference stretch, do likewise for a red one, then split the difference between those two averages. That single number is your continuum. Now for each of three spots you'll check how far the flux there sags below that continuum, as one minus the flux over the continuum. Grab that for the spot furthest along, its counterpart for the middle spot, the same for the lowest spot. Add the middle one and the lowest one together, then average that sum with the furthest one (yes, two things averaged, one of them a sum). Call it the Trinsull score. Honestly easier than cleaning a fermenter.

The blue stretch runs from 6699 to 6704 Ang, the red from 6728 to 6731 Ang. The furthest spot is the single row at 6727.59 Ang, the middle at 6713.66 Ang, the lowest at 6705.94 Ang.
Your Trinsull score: 0.15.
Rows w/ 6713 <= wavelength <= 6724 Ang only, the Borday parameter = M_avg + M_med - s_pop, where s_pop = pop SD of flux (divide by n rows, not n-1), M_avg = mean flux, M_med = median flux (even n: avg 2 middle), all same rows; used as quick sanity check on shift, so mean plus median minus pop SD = 17.6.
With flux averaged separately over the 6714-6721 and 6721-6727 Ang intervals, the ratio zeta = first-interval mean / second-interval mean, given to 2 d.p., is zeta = 1.02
